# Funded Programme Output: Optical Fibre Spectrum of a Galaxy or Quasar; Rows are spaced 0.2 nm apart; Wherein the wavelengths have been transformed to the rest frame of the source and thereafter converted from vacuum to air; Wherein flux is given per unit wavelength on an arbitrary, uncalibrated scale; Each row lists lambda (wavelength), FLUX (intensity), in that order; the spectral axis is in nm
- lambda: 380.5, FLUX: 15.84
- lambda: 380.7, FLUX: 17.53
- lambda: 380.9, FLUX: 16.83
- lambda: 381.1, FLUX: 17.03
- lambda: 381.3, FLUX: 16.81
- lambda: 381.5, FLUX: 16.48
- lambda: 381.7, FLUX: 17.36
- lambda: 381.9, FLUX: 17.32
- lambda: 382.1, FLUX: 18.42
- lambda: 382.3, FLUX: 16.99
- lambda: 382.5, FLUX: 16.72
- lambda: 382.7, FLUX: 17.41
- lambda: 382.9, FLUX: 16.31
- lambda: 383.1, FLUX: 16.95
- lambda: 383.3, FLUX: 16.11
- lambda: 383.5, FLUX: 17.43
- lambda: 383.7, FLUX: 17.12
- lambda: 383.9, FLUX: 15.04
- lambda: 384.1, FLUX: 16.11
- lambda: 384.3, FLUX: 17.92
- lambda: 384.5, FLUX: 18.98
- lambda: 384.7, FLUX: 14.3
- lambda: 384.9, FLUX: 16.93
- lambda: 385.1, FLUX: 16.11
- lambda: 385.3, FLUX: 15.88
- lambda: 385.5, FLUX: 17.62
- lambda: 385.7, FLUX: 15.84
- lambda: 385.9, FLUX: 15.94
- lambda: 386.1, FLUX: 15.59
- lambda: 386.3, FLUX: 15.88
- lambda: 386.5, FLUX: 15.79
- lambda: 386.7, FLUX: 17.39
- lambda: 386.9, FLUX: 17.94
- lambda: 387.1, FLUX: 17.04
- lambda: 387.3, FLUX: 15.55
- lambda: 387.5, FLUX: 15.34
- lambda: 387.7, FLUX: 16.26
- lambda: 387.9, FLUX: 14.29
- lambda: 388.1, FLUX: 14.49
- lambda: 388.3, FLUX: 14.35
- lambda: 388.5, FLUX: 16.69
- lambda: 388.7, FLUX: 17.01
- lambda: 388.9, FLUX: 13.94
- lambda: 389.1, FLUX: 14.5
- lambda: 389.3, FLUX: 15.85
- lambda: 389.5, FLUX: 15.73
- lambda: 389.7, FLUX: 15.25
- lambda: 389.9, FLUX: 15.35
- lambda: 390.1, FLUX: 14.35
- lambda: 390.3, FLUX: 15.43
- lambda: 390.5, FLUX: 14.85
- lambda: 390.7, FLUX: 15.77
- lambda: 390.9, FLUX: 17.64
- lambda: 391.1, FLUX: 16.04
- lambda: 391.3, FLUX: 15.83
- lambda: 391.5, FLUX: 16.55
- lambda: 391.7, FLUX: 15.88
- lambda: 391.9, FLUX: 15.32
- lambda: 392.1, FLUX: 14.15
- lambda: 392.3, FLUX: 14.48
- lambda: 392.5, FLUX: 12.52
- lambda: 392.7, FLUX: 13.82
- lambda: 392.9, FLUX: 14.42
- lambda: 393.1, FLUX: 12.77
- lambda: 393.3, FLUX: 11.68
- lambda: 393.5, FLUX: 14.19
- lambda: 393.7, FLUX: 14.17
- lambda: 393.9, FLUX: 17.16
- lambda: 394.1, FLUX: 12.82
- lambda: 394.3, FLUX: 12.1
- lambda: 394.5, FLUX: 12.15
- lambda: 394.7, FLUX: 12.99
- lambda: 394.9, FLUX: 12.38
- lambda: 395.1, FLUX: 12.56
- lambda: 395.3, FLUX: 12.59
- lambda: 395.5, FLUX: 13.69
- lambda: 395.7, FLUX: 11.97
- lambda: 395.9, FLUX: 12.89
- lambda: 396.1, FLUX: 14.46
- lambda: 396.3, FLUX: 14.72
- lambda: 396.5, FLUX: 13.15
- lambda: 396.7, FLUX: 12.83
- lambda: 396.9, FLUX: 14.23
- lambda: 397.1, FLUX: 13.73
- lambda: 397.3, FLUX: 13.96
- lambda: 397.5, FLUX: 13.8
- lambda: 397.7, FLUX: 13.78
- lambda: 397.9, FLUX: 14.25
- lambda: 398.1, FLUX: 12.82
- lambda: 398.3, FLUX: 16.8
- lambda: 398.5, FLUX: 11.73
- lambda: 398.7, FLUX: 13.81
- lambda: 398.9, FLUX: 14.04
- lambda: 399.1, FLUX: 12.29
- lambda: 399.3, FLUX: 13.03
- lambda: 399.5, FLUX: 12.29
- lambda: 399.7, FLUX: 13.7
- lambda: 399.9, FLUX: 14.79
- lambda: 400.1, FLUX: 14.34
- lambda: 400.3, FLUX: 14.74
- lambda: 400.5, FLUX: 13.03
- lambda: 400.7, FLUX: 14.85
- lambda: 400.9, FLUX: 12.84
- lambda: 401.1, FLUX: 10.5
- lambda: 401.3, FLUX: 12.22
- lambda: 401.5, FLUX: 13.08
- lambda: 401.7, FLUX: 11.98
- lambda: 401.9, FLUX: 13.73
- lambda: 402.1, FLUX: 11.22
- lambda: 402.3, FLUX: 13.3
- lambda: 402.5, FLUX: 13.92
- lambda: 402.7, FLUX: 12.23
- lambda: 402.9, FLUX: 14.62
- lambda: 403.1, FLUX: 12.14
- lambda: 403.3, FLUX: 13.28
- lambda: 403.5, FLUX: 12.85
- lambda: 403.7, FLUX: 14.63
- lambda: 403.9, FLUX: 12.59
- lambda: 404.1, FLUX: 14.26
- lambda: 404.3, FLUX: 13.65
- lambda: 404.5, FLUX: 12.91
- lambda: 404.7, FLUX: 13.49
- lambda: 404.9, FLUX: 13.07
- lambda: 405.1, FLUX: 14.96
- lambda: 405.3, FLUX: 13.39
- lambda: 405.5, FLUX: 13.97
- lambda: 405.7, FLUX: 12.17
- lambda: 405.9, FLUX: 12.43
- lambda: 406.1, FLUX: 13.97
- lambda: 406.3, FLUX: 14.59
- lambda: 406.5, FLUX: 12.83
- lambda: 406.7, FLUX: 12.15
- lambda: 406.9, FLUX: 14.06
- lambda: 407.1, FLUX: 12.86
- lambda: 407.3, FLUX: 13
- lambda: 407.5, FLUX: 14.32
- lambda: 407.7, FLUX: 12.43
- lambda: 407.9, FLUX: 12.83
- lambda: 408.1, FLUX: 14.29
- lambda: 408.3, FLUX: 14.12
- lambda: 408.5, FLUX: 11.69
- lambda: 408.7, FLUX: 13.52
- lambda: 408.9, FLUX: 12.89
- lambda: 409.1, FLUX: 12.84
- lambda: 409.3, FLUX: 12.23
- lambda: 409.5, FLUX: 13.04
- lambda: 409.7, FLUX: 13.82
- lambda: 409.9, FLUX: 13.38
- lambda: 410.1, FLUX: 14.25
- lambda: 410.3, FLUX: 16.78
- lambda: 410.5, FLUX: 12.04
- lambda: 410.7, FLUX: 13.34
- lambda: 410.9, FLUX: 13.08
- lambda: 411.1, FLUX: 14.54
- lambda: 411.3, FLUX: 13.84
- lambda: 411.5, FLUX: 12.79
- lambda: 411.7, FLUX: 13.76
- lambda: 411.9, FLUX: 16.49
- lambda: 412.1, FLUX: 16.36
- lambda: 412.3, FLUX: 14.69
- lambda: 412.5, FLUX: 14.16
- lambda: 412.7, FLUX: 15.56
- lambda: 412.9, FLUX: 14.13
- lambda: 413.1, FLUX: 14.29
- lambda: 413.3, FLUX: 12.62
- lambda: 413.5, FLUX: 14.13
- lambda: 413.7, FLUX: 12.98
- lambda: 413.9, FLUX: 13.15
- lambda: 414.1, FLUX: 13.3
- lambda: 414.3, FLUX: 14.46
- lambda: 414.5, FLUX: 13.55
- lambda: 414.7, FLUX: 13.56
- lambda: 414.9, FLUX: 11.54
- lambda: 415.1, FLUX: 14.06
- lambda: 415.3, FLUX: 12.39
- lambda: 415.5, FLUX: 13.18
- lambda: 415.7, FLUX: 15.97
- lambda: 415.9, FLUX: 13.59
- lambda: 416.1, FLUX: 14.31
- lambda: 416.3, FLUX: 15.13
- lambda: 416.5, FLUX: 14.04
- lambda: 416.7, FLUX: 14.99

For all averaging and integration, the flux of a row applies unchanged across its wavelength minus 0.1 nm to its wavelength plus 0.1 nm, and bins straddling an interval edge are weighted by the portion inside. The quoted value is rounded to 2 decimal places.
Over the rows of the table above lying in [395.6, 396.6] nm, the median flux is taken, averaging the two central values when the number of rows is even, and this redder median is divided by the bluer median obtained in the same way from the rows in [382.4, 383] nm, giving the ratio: 0.79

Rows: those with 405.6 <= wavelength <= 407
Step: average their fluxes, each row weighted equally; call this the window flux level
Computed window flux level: 13.2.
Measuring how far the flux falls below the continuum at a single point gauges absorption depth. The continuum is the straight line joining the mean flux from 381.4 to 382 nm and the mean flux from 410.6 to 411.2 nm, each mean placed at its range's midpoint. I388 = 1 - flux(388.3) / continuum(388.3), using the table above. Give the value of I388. 0.12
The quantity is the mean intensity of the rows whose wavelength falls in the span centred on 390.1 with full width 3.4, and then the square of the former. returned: 246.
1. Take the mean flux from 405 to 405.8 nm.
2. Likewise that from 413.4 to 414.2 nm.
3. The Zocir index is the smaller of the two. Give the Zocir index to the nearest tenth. 13.4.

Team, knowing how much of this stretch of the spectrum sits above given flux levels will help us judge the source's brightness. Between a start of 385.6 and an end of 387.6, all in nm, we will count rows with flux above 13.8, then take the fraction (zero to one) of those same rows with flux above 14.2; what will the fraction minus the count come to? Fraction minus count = -9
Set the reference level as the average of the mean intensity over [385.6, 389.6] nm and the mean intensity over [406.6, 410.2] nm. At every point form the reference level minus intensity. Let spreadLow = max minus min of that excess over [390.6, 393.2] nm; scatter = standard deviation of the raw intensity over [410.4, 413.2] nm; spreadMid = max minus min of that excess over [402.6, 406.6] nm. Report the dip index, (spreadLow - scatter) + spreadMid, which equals 6.7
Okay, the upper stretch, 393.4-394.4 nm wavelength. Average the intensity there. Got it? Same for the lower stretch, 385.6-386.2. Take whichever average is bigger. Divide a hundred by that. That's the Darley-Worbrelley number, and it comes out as 6.33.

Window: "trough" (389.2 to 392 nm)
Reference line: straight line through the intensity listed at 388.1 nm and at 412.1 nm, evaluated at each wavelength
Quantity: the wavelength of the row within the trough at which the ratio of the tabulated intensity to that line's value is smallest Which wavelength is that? 390.1 nm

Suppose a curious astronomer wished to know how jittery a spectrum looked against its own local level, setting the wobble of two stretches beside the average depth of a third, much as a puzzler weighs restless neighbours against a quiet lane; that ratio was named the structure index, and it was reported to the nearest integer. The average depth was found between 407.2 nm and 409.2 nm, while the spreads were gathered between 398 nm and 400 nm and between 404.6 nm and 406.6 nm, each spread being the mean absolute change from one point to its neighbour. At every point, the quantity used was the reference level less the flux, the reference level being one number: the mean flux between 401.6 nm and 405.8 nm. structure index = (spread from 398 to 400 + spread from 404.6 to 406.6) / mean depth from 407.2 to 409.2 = 49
